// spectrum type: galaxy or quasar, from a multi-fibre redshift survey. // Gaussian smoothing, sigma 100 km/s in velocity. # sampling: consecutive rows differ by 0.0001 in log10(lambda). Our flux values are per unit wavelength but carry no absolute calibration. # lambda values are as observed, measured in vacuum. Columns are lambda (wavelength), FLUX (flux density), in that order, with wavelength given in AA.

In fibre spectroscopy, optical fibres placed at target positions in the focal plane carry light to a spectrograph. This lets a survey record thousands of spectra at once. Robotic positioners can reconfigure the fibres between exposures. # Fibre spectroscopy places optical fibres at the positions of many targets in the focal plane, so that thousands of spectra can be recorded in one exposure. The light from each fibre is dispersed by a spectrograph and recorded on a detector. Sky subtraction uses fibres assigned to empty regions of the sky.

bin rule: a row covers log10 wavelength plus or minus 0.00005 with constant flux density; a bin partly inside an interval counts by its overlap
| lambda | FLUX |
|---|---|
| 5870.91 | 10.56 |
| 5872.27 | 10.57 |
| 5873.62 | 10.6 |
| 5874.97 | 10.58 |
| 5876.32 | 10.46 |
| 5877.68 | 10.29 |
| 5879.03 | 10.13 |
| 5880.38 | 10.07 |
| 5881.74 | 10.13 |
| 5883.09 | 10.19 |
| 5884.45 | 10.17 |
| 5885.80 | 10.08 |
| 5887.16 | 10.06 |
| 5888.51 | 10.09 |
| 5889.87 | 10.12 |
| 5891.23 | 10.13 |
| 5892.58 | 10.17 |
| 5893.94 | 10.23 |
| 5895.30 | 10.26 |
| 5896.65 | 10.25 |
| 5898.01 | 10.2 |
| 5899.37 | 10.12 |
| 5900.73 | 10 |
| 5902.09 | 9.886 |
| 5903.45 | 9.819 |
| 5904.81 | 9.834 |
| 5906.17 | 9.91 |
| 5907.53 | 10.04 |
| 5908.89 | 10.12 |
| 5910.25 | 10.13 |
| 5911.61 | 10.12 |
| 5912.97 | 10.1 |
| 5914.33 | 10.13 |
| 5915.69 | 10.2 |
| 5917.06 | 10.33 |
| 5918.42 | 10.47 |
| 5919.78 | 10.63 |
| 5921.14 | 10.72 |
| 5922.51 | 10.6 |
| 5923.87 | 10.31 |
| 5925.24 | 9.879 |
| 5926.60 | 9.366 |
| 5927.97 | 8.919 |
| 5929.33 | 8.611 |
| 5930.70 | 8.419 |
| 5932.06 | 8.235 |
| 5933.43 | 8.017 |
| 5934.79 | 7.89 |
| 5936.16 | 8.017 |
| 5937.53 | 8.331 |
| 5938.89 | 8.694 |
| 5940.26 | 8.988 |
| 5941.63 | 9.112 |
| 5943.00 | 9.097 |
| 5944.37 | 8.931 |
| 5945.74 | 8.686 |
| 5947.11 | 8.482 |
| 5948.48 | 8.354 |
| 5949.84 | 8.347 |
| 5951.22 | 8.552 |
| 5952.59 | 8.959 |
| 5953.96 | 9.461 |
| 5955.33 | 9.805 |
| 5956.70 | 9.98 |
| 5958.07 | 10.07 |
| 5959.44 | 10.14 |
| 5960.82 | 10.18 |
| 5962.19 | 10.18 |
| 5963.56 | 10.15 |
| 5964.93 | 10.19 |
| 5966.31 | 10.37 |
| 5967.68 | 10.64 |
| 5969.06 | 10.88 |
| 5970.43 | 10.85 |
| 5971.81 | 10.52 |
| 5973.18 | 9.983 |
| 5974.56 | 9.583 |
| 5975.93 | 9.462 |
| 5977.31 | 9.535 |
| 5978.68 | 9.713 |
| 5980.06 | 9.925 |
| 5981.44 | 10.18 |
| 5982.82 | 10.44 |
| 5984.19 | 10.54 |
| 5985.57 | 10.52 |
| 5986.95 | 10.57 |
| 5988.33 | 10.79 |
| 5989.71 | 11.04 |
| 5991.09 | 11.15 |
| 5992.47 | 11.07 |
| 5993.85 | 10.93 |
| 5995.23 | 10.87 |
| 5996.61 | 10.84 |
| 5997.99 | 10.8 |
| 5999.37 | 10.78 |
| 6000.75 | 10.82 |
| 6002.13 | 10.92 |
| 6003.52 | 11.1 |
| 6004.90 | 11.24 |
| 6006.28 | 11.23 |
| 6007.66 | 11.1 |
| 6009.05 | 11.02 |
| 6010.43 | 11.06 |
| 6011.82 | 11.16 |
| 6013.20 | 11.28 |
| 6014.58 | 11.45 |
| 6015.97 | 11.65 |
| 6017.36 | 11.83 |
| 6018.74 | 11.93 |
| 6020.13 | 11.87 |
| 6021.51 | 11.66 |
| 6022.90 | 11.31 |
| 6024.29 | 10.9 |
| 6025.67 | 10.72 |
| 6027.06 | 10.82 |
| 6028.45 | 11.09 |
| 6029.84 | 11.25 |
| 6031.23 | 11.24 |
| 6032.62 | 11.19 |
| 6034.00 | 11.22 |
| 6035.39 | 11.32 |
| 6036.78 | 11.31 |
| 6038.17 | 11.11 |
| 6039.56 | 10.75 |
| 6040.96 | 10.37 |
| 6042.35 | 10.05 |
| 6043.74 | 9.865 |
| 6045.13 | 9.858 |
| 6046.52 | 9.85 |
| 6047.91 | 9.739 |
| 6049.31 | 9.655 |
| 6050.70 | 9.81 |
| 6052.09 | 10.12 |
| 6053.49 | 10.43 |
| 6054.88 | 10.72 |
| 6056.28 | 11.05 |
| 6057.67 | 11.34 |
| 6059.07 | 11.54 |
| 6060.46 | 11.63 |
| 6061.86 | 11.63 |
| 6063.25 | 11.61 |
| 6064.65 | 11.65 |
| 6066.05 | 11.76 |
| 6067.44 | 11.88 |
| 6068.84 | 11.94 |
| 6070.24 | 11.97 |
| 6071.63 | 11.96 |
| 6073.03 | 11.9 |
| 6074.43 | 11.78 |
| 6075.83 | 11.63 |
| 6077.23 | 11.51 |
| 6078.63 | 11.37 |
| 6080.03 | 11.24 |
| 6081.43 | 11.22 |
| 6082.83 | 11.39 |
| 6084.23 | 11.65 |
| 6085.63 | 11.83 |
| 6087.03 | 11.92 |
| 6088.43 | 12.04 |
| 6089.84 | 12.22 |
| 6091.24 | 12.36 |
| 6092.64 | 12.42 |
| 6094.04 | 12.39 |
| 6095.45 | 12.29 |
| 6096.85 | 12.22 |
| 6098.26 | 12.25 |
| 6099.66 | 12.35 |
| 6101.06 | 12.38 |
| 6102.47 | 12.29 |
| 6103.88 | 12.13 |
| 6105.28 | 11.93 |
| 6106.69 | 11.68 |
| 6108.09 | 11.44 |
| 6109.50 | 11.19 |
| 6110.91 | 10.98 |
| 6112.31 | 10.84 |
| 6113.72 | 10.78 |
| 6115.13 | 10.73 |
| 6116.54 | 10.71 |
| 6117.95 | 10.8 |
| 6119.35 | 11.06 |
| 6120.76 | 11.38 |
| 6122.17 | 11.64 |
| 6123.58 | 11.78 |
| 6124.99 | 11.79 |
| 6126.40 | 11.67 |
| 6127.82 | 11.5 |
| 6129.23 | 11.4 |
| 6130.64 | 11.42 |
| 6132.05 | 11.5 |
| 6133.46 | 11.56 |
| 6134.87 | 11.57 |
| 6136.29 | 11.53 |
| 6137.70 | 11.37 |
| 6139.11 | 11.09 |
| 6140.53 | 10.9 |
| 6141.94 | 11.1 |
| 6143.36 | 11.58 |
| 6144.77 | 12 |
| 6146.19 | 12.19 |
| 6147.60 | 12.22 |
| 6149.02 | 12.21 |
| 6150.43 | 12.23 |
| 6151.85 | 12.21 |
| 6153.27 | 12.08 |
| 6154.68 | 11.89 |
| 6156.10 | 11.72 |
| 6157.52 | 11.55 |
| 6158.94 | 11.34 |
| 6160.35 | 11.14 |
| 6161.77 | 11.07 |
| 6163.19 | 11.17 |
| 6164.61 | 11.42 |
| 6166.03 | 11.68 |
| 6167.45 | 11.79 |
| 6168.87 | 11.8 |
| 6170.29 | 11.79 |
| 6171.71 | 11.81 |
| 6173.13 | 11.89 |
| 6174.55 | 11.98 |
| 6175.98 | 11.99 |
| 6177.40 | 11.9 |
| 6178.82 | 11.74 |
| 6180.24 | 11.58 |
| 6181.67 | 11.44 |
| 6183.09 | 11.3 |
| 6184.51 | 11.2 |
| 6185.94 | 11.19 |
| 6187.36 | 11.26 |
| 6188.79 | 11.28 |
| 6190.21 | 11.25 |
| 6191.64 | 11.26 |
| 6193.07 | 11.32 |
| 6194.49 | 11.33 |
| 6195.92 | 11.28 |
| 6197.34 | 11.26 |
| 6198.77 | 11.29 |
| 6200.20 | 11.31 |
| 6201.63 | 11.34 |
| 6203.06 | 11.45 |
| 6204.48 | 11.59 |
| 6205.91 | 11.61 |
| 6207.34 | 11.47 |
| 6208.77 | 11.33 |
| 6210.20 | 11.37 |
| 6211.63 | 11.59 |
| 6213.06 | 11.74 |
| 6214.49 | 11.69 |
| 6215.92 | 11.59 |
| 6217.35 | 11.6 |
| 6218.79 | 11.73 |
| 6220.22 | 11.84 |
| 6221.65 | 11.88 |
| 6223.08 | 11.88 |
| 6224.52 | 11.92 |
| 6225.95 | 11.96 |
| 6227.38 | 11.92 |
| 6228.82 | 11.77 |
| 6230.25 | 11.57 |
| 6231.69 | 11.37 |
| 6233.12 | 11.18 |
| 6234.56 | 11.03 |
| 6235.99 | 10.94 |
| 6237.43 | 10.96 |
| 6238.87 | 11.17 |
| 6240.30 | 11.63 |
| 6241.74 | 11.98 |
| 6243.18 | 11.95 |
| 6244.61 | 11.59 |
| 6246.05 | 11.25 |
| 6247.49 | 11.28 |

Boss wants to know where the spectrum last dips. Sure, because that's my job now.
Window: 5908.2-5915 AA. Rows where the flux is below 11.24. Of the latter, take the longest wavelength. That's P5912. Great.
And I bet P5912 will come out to 5914.33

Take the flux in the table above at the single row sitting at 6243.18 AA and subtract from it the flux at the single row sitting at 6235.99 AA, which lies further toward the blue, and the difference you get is 1.0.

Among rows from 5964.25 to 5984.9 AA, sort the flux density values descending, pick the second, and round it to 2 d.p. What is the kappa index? 10.85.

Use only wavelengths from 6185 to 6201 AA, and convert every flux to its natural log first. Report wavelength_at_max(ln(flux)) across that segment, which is 6194.49 AA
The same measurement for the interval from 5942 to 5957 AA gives 5956.70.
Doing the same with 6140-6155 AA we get 6150.43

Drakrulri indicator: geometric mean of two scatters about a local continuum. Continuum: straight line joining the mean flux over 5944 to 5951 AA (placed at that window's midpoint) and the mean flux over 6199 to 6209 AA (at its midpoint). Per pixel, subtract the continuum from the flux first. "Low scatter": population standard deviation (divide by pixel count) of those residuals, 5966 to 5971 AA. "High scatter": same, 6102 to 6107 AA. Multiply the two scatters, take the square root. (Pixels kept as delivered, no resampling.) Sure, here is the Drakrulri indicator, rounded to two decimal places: 0.22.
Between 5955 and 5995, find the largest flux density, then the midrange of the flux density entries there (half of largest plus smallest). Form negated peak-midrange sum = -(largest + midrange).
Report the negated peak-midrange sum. -21.5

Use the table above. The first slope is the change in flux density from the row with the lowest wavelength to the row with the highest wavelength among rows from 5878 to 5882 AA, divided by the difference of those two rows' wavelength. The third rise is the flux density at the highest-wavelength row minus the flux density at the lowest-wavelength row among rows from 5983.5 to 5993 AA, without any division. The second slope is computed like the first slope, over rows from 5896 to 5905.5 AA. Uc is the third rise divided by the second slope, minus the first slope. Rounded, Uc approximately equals -10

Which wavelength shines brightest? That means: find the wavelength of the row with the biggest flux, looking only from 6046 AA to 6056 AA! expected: 6054.88 AA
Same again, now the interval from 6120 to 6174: 6150.43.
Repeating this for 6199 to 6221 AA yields 6220.22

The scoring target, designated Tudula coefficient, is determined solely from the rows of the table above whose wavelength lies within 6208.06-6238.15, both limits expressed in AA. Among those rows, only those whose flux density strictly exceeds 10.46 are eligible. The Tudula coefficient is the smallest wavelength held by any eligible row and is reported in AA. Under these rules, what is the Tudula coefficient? 6208.77 AA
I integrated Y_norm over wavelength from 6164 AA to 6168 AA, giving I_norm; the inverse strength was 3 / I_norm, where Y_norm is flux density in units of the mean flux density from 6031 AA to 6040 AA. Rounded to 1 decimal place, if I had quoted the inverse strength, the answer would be 0.7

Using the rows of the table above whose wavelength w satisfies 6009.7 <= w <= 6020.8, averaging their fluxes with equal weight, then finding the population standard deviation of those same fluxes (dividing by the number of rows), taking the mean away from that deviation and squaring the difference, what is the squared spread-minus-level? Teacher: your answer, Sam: 126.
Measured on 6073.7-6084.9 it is 127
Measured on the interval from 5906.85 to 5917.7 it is 101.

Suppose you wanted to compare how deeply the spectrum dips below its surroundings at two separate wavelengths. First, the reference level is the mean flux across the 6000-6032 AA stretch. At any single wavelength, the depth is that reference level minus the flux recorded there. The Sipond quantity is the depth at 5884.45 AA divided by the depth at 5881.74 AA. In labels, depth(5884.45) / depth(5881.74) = 1.0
